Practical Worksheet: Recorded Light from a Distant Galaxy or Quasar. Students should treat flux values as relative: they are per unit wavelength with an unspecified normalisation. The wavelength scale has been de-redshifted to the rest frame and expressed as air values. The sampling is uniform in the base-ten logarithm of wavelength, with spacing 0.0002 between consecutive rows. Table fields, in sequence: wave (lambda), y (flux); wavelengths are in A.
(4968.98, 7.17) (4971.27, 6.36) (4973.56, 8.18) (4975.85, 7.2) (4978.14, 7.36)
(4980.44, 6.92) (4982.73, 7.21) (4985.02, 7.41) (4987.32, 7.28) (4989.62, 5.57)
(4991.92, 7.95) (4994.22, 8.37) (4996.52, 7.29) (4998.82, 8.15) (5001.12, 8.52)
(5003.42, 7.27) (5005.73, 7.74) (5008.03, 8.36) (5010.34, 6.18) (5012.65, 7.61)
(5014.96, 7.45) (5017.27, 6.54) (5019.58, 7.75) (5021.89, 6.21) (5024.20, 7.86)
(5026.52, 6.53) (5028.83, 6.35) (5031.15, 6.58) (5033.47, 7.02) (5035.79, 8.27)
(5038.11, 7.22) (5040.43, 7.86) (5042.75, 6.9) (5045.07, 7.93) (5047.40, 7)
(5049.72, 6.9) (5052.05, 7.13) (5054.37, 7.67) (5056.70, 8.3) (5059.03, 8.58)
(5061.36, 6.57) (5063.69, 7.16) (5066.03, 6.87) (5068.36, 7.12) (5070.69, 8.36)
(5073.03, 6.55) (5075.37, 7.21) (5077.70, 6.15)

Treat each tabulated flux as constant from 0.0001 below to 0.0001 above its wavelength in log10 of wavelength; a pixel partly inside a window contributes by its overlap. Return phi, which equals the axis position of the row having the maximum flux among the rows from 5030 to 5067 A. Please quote 5059.03 A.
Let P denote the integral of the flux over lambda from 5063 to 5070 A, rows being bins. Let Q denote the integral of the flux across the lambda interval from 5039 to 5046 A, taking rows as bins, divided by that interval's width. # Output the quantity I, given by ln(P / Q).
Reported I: 1.89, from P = 49.9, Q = 7.5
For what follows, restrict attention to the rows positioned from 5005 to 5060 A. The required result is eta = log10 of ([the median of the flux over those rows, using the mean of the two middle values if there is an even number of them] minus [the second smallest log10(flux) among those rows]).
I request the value 0.816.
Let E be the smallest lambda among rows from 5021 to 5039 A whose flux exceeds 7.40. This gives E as 5024.20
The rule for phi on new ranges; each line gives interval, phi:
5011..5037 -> 5035.79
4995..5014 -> 5001.12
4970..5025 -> 5001.12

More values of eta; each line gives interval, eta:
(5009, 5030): 0.759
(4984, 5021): 0.829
